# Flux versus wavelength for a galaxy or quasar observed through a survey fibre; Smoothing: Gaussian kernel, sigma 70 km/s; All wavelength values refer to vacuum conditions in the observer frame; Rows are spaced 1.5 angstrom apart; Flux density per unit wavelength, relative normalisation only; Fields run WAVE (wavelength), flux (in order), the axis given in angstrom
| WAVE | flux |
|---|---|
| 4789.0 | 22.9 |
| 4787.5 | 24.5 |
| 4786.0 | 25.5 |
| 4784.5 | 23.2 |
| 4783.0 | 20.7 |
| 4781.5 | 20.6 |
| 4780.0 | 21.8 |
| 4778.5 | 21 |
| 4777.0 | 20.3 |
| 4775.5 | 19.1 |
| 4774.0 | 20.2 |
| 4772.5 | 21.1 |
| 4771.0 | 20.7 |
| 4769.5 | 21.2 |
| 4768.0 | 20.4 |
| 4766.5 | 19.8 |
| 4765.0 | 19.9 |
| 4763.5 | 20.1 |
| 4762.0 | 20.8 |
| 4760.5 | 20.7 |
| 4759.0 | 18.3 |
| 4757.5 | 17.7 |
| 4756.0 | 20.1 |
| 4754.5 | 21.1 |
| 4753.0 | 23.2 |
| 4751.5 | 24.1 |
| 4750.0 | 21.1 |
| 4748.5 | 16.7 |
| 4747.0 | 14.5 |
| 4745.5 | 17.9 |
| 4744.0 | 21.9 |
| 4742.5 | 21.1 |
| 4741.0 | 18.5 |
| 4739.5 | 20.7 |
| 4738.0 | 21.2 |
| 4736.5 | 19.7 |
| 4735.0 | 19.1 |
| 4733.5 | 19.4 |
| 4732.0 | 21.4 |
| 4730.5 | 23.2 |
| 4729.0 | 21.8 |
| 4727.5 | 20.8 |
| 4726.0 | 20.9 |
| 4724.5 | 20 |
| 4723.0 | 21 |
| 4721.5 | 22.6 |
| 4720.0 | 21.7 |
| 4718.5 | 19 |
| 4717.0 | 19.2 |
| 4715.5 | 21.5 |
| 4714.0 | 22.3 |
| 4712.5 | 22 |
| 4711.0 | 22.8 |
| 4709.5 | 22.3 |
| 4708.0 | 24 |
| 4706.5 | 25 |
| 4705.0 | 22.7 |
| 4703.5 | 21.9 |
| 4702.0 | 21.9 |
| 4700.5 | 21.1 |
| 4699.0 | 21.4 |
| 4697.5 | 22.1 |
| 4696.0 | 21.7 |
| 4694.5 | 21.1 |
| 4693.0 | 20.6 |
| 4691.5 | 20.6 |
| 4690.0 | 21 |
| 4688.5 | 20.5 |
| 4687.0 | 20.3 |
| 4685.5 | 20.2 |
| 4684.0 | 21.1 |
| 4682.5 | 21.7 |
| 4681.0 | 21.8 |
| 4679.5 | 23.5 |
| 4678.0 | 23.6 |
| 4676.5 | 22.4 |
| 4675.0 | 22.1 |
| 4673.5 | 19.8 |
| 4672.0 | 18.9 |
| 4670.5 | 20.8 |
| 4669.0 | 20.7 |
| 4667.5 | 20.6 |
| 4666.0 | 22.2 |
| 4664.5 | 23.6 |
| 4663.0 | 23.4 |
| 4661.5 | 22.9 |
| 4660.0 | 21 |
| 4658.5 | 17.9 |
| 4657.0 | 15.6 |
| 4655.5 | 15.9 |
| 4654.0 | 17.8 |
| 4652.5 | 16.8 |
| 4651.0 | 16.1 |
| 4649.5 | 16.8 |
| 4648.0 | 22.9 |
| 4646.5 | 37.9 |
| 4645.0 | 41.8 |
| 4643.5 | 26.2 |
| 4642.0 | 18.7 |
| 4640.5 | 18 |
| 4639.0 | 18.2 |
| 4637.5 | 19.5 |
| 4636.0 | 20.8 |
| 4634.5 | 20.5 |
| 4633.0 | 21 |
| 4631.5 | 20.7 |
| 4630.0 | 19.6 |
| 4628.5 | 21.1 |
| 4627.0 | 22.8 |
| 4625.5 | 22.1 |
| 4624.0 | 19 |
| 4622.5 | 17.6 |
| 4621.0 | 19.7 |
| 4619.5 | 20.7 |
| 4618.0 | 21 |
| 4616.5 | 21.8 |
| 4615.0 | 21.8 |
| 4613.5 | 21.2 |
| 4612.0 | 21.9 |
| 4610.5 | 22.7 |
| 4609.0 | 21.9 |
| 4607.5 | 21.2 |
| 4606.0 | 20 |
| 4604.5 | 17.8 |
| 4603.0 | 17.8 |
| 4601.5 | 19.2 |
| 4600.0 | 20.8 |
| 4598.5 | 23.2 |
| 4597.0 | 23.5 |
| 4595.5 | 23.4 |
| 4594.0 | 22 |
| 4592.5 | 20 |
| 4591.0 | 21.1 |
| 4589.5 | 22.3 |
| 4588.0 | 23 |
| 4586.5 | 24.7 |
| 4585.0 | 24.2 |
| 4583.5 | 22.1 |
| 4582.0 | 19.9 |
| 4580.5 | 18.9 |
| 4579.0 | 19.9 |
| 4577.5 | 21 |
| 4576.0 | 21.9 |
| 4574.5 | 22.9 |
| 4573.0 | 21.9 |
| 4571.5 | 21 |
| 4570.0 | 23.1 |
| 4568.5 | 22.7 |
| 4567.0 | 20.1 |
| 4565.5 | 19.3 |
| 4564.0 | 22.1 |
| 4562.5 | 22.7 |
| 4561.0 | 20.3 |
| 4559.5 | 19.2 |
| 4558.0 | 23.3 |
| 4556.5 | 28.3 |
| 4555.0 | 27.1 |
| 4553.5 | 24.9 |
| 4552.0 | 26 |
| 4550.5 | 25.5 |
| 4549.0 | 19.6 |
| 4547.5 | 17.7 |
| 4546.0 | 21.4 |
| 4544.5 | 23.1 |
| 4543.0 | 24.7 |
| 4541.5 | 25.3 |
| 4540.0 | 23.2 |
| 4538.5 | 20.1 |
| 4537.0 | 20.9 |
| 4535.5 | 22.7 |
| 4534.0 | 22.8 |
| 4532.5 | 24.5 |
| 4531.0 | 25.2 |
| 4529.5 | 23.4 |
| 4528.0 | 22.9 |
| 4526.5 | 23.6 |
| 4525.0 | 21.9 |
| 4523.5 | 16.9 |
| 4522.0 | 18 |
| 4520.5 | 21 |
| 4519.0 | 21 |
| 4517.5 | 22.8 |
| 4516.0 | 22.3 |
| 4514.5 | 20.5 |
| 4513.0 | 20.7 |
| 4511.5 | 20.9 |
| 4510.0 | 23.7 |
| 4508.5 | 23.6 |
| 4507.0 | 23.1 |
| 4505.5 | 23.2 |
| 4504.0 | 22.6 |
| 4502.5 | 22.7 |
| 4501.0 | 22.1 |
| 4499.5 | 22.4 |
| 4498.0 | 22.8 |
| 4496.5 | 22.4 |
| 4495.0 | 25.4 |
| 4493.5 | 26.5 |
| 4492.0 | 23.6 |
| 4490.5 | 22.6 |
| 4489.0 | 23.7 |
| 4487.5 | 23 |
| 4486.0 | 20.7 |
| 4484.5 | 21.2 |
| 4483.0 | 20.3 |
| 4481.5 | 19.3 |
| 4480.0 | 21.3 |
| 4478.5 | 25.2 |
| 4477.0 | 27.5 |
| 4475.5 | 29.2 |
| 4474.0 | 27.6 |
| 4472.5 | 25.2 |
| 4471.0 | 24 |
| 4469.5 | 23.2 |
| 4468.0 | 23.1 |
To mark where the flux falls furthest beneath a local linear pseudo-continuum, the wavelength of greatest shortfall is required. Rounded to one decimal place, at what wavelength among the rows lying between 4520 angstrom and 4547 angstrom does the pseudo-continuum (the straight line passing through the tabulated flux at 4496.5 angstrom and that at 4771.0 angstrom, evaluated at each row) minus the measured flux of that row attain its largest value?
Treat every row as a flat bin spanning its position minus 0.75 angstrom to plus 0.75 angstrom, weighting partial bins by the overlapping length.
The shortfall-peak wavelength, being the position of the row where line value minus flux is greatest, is 4523.5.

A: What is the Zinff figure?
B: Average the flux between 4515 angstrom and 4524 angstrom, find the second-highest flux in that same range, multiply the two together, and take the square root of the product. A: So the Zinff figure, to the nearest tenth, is 21.3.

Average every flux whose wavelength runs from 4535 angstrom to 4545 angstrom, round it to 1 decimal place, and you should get 22.9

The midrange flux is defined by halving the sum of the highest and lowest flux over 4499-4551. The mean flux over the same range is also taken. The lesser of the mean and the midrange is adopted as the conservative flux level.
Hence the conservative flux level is 21.2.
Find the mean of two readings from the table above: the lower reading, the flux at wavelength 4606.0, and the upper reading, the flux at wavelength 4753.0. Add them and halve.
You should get 21.6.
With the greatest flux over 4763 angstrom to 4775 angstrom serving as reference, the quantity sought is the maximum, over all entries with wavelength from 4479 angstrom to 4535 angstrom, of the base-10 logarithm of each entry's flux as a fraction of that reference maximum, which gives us 0.10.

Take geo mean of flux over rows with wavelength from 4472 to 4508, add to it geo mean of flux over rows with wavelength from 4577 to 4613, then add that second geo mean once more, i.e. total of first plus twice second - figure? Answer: 65.9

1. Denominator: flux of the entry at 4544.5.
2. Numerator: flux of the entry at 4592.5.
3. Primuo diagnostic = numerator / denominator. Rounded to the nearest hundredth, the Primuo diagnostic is 0.87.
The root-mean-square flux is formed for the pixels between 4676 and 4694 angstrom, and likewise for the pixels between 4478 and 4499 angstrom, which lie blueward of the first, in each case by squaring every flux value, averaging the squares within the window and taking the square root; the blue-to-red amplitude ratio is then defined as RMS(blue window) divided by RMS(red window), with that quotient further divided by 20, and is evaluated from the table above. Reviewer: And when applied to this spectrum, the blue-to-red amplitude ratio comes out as 0.053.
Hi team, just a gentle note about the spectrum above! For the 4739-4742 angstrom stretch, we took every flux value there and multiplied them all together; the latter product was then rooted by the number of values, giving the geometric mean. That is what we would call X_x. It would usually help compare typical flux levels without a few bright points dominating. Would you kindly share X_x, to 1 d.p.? 19.6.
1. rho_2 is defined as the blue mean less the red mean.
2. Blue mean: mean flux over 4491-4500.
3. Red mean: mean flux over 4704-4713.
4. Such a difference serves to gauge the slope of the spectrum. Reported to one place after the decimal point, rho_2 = 0.7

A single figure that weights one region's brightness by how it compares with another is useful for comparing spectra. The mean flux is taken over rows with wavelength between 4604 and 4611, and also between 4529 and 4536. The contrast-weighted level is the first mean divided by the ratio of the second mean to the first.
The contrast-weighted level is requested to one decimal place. 18.1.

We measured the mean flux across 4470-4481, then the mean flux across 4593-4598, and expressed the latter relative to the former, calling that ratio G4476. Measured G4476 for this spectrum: 0.89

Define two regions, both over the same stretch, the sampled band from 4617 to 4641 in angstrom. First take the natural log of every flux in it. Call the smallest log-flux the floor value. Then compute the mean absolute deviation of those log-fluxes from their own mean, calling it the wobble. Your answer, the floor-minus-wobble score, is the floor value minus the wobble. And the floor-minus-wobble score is 2.81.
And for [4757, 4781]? 2.83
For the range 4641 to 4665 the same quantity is 2.52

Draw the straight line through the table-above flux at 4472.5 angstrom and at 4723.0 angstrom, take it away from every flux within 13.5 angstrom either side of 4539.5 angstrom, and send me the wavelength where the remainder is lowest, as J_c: 4547.5 angstrom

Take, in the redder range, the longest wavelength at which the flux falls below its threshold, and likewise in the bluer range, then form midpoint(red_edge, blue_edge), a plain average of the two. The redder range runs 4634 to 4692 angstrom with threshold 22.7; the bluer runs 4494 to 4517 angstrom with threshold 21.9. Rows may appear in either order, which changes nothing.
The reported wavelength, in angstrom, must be 4603.0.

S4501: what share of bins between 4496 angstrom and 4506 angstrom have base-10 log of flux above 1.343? 1.0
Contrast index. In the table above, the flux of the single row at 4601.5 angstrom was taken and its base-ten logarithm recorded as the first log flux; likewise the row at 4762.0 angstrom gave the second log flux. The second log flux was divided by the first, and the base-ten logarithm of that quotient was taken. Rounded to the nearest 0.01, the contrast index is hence 0.01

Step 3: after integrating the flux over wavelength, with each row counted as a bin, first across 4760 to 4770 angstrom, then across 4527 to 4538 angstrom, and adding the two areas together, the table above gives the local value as 458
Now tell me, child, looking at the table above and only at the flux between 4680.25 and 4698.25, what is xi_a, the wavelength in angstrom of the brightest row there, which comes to 4697.5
